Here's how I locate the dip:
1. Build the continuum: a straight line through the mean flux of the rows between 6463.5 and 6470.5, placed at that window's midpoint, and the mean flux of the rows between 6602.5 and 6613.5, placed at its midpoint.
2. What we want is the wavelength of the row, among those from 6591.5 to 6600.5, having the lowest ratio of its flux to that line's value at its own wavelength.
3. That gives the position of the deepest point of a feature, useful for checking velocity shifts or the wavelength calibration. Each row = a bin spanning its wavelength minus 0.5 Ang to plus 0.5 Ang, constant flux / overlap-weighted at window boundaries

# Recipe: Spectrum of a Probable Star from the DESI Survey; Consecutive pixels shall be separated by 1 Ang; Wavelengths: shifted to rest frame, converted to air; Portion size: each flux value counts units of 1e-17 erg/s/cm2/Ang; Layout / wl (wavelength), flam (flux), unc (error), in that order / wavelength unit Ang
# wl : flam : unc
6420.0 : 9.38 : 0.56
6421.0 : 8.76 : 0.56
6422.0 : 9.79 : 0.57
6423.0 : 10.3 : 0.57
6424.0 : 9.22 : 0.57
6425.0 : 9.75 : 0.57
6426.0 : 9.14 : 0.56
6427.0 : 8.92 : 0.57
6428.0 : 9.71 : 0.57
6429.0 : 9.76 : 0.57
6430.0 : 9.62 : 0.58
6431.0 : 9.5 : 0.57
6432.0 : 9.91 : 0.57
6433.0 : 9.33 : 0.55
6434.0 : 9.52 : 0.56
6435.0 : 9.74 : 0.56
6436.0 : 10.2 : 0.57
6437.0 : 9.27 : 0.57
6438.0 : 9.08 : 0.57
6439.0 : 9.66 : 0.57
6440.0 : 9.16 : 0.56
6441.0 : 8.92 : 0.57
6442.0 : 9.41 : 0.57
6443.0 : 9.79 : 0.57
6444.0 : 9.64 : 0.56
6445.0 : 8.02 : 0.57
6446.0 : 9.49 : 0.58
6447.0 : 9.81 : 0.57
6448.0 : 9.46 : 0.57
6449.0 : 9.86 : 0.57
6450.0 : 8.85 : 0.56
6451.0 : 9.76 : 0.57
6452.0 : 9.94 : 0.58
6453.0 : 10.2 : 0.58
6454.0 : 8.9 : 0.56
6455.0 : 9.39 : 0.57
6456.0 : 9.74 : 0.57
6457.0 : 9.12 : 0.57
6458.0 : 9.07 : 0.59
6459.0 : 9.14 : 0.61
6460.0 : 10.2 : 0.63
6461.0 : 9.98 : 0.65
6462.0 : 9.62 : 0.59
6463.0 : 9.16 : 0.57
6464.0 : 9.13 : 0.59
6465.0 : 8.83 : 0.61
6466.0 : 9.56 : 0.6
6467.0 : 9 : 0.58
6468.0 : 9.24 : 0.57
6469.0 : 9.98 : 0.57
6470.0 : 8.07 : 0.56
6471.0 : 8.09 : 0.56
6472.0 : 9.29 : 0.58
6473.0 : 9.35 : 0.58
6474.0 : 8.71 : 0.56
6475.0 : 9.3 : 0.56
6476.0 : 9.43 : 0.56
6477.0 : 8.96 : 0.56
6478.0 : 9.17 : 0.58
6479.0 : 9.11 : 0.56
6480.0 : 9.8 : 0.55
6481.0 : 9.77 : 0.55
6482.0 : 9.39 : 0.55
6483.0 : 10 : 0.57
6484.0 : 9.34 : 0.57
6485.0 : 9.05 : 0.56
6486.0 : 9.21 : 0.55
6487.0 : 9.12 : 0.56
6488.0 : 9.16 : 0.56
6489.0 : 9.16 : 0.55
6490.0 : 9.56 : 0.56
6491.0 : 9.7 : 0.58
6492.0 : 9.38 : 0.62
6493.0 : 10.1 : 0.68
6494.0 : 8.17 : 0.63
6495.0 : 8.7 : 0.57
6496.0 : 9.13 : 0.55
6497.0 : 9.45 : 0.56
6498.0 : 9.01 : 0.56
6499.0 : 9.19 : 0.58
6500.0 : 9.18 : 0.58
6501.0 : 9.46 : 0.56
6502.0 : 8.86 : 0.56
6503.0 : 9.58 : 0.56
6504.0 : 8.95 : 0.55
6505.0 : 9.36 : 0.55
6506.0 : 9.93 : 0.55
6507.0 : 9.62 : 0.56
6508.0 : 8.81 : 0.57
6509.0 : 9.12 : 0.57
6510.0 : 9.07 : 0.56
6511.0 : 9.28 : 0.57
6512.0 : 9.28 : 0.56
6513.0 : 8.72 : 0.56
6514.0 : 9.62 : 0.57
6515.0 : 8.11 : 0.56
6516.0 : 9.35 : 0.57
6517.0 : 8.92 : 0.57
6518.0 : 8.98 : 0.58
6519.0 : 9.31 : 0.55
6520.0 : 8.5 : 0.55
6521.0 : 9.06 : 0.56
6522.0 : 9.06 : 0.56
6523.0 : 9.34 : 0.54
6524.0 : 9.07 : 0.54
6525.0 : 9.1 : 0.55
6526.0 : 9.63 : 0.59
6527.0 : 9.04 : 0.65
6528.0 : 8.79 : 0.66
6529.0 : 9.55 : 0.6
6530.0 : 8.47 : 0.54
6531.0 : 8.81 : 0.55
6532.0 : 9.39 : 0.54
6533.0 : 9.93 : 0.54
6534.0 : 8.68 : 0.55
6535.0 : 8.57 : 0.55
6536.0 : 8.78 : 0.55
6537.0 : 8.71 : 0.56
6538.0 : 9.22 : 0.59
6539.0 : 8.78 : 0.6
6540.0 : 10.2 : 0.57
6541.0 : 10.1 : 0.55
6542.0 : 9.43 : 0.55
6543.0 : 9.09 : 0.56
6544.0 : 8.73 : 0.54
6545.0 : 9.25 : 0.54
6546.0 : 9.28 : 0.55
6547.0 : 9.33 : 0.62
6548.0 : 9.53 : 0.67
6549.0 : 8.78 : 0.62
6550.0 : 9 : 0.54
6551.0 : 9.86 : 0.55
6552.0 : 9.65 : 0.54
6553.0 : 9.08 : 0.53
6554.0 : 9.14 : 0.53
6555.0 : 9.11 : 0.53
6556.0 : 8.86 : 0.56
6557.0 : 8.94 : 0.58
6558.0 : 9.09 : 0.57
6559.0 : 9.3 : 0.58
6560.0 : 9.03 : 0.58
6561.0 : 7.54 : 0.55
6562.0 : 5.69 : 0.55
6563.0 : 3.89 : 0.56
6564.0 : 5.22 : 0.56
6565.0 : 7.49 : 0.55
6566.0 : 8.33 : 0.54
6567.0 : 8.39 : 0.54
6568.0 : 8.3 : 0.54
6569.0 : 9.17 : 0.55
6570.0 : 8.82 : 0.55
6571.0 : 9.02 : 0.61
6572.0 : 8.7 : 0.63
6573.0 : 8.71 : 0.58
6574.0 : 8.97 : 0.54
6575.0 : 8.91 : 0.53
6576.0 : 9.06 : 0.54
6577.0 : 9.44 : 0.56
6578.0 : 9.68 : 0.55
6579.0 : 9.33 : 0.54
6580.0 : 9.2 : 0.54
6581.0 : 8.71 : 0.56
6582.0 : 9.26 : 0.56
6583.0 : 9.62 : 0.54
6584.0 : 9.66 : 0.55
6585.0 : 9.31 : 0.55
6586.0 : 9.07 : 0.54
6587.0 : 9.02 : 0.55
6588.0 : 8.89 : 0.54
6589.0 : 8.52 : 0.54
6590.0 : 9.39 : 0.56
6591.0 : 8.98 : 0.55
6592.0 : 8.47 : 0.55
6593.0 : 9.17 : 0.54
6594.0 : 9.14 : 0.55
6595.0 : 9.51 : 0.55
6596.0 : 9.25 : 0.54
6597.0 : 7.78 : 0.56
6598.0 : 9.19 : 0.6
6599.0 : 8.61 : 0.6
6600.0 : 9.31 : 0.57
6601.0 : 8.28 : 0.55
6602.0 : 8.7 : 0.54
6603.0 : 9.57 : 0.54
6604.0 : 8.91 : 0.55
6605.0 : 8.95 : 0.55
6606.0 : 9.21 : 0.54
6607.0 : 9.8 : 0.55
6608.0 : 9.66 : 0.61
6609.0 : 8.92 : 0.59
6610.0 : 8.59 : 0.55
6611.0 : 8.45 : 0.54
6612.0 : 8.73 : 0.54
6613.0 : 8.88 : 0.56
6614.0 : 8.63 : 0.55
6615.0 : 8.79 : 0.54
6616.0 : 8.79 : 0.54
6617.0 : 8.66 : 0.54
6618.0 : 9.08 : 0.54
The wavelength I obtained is 6597.0 Ang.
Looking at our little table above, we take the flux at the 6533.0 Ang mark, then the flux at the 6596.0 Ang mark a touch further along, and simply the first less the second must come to 0.68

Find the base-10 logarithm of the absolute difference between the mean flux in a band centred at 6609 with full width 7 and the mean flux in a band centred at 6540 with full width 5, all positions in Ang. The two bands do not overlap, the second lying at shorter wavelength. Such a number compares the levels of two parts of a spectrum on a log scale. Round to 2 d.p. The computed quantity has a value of -0.31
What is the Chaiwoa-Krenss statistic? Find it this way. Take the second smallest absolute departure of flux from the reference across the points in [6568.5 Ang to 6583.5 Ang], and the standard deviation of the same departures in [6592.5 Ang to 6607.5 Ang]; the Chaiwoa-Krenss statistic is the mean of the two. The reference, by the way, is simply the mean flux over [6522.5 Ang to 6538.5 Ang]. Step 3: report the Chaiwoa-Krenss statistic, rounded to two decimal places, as 0.19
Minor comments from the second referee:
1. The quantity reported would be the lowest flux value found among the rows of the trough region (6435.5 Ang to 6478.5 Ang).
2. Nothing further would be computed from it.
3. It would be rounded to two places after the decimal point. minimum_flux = 8.02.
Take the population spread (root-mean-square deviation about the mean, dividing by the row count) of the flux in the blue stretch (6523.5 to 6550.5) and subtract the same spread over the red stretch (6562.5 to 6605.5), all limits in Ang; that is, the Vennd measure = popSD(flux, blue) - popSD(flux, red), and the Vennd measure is -0.60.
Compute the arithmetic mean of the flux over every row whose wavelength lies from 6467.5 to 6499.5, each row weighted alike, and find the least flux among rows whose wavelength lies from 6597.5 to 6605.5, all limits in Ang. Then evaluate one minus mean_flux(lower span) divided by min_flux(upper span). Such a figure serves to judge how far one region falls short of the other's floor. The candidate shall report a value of -0.11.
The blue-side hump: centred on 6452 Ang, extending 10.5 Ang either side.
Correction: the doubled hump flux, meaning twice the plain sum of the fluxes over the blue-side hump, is 399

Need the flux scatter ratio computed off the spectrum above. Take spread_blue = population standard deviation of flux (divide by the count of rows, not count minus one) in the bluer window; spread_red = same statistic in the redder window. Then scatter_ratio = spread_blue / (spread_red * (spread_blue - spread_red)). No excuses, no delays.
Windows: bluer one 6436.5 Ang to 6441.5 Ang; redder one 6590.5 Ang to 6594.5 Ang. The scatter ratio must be -28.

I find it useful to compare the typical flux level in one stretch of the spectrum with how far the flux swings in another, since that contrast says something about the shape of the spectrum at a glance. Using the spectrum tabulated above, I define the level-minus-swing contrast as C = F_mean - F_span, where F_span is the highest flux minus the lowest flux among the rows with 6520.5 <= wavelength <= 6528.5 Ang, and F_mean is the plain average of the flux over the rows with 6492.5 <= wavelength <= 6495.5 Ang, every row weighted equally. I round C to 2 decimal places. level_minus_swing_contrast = 8.15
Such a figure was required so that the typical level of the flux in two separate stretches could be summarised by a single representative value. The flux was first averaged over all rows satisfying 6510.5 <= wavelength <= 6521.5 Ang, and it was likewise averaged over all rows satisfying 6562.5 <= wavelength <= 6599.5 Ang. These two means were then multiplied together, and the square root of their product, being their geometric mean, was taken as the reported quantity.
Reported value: 8.86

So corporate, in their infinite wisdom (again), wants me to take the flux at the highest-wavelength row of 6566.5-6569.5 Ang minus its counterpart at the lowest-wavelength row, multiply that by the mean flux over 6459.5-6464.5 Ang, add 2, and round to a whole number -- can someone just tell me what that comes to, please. 10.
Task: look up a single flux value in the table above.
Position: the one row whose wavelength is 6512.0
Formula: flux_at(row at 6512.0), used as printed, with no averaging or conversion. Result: 9.28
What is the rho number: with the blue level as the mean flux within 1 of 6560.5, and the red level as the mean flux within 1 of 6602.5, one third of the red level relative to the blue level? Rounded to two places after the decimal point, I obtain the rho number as 0.37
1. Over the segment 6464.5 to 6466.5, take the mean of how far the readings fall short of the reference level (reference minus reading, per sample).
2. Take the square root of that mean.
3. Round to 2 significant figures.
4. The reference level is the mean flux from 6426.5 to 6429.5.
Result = 0.52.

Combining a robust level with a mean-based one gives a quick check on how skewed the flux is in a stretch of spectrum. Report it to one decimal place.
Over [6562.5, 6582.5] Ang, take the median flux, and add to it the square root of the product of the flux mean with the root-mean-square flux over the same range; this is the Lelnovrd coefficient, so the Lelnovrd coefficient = 17.4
